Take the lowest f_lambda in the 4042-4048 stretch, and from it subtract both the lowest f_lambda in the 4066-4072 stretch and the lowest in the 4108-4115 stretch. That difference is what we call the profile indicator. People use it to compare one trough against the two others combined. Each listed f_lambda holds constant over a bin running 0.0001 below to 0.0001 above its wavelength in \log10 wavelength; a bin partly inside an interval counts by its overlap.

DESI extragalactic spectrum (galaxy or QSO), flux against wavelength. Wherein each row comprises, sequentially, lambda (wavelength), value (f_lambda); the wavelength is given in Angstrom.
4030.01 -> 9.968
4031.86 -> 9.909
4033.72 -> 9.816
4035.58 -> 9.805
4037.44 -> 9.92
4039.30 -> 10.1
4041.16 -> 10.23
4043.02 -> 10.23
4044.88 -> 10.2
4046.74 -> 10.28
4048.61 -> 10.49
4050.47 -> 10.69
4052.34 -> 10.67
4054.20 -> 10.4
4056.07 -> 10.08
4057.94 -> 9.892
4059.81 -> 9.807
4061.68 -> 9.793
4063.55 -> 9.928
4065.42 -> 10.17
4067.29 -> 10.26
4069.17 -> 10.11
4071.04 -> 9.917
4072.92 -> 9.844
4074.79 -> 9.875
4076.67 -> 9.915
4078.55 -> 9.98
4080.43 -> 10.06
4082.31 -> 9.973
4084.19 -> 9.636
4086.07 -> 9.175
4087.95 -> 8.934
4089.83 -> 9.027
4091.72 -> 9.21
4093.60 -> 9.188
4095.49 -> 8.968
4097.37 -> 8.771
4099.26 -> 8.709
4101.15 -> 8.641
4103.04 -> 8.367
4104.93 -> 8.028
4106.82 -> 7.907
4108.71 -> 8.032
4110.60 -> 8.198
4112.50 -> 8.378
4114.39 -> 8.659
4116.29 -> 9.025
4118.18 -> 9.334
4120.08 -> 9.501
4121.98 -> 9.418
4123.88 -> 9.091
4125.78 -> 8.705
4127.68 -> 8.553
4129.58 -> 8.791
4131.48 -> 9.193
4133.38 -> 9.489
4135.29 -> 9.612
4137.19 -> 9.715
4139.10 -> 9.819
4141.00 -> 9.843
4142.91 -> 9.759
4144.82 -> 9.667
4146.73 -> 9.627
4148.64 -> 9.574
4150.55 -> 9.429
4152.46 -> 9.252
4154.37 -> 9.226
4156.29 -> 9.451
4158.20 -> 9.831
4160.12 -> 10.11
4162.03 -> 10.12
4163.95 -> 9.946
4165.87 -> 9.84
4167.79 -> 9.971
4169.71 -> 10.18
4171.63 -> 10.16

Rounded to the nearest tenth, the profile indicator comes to -7.7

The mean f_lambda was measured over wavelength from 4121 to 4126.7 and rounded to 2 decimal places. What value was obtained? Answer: 9.07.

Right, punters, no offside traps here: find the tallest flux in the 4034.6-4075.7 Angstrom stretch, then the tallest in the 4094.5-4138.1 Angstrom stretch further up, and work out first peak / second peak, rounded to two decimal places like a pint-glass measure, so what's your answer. 1.10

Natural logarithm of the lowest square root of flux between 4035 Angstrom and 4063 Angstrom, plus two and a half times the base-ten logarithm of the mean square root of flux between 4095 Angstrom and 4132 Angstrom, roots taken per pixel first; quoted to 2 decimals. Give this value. 2.32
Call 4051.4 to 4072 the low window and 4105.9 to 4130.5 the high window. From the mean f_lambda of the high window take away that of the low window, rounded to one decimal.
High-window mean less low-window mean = -1.4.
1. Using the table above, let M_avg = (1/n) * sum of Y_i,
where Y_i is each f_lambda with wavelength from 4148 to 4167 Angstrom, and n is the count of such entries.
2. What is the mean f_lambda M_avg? 9.7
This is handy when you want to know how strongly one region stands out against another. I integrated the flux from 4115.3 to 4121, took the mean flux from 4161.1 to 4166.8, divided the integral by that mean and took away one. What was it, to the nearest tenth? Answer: 4.3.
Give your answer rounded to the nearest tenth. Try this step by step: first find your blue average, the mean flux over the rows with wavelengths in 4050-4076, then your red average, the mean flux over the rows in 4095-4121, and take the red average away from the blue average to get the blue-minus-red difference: 1.5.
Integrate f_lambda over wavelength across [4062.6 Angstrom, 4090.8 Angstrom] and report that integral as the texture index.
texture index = 276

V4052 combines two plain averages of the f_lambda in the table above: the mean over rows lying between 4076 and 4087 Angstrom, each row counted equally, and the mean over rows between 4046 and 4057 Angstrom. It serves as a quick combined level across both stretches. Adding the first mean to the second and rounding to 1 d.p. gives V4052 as 20.2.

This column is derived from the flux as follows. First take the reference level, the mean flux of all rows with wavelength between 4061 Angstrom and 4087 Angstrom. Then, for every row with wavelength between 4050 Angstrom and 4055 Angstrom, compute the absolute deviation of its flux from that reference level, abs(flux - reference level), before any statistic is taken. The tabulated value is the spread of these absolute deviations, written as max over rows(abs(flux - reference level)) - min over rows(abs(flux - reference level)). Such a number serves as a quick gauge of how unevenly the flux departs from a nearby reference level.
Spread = 0.29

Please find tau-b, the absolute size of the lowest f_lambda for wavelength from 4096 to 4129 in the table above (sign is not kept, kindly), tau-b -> 7.9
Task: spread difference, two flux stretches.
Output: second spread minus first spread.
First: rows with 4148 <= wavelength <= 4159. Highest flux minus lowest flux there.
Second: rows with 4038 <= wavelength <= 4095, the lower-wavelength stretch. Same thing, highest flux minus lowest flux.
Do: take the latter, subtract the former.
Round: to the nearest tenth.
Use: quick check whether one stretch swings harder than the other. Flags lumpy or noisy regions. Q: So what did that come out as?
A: 1.2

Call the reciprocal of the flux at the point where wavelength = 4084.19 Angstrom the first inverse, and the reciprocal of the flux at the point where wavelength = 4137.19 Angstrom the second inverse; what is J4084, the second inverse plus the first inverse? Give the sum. 0.207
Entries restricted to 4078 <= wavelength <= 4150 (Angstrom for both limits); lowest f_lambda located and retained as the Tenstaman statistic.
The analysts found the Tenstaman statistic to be 7.907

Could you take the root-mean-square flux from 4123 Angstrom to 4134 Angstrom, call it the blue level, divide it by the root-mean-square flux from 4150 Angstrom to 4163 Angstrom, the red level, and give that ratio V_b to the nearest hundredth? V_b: 0.93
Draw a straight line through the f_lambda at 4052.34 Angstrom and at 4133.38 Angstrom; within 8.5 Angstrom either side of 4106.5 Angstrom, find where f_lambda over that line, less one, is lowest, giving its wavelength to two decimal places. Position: 4106.82 Angstrom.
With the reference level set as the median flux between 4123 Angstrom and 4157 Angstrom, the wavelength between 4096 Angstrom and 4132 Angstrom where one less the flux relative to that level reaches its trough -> 4120.08 Angstrom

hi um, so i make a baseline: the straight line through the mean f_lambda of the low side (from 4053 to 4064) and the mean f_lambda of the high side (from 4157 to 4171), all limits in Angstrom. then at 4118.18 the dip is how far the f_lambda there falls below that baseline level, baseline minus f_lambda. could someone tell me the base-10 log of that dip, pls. -0.2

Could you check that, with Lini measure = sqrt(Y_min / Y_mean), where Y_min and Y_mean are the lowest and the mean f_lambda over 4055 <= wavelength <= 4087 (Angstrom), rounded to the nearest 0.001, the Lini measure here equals 0.962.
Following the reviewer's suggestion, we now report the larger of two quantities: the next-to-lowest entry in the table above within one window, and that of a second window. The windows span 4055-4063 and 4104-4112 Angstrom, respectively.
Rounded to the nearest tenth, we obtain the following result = 9.8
